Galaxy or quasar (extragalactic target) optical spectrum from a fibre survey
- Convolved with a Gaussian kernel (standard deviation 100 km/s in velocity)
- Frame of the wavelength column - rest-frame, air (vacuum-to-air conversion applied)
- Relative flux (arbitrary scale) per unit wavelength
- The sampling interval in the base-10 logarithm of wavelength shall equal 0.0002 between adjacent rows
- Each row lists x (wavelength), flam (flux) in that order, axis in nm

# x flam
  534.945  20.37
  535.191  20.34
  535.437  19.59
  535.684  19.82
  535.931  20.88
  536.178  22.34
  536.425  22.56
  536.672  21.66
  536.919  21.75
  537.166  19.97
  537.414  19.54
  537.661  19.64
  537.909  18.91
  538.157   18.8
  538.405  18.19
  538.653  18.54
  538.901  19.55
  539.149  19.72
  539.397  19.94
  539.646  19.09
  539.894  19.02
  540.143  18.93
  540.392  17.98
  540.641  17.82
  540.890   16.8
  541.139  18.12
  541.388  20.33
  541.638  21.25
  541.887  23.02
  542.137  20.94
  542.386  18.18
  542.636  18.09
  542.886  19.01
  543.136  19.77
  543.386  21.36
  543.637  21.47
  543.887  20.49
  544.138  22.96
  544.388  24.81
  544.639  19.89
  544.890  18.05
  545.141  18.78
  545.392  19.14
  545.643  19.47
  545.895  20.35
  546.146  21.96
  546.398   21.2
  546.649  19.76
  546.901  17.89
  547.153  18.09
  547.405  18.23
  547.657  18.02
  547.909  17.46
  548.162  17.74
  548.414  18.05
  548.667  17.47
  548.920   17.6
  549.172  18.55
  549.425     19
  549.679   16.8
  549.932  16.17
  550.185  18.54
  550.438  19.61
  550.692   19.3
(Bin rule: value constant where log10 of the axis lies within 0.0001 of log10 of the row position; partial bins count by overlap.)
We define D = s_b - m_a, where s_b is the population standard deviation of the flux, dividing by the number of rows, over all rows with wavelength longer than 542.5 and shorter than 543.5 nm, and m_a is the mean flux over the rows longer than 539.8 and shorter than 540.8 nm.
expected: -17.2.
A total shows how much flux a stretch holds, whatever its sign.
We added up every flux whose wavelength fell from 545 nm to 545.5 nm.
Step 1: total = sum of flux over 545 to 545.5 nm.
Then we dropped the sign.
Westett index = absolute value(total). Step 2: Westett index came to 37.9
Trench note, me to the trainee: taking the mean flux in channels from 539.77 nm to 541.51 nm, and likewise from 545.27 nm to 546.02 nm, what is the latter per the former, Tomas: 1.07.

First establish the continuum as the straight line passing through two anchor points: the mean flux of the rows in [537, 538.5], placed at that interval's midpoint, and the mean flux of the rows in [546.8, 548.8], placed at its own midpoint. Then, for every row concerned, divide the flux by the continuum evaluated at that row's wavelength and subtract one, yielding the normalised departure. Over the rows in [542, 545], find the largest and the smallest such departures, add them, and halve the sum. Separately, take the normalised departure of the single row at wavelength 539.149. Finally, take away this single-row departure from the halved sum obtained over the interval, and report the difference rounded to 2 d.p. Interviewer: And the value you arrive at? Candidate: 0.13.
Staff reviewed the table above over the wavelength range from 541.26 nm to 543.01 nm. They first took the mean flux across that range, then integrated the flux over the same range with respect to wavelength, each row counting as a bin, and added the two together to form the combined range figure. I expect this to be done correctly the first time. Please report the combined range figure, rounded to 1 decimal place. 55.3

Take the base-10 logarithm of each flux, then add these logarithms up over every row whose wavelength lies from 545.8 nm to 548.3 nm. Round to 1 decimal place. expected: 12.8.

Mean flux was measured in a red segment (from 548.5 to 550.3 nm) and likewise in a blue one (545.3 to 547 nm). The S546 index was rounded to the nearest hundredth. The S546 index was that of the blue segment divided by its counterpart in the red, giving 1.13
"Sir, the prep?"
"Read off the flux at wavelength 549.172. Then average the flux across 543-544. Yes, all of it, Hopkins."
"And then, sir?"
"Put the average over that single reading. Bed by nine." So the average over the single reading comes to 1.12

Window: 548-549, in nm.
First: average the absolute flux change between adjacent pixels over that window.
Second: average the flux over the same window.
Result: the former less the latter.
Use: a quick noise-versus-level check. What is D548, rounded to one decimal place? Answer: -17.4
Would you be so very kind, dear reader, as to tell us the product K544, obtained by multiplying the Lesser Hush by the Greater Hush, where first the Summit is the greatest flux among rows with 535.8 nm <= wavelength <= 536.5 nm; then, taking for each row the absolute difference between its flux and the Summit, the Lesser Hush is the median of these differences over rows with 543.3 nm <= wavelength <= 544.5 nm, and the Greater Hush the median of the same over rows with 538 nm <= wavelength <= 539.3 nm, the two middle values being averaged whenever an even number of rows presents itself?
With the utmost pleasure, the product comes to 4.5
